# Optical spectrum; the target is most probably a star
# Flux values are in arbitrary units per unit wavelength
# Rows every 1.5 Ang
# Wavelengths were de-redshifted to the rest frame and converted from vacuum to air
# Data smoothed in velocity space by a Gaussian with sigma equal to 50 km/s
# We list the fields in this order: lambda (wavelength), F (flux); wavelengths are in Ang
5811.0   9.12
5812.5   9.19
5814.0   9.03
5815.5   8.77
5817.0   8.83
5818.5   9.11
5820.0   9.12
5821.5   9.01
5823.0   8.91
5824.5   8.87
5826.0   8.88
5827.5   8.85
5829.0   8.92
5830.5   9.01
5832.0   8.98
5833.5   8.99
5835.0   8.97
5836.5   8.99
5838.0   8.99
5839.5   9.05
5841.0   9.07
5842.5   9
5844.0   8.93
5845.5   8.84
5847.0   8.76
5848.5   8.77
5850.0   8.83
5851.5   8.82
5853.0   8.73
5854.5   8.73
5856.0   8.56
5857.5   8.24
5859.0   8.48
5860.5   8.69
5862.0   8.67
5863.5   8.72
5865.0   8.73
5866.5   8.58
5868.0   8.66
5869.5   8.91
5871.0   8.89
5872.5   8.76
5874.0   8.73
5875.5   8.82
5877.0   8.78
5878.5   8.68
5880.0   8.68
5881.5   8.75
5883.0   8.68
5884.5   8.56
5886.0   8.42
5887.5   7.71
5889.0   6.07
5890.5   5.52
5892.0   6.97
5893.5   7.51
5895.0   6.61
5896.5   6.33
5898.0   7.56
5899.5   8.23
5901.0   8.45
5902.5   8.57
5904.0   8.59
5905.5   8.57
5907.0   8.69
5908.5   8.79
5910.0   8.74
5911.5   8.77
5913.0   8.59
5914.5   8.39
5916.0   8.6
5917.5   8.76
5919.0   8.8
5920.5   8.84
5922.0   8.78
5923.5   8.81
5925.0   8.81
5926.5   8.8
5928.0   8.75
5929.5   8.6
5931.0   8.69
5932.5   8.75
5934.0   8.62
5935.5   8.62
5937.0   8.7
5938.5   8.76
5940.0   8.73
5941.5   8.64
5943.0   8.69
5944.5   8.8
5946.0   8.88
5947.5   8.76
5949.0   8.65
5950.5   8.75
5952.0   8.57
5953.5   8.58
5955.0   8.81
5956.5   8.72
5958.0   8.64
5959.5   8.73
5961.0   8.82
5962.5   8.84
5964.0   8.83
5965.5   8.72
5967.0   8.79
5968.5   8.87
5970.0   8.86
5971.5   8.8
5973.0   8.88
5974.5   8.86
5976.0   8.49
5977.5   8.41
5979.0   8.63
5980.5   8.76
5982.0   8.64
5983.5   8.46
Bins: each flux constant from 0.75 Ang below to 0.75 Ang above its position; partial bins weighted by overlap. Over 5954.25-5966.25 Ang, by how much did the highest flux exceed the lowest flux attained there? 0.20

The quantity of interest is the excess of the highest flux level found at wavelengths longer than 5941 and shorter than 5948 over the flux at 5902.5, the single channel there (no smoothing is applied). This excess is 0.31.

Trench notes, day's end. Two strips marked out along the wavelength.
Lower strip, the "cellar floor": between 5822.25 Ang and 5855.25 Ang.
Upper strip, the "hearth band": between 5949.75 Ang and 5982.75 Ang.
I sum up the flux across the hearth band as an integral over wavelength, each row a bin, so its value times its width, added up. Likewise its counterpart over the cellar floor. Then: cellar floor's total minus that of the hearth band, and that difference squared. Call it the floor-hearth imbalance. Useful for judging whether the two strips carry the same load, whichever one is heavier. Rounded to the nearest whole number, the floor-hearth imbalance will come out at 34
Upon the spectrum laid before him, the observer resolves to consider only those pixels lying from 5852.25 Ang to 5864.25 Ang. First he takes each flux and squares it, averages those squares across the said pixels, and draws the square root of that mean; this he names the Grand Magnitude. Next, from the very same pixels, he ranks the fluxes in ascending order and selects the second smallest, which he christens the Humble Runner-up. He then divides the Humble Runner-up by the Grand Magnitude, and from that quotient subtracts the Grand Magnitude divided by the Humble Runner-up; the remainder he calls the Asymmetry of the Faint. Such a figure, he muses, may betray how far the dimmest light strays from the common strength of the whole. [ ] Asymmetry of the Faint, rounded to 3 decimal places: -0.029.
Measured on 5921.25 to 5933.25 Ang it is -0.014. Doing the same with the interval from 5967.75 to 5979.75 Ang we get -0.055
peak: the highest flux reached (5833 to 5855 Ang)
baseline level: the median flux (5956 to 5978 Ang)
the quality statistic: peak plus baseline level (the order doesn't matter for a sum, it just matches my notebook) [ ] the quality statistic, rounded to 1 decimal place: 17.9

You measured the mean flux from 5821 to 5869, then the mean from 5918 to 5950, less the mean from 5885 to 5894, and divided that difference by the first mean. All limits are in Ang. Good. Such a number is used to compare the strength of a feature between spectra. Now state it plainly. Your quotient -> 0.19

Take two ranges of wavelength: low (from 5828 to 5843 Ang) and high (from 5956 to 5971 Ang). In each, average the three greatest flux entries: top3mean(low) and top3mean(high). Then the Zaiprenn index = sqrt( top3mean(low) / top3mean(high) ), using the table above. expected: 1.01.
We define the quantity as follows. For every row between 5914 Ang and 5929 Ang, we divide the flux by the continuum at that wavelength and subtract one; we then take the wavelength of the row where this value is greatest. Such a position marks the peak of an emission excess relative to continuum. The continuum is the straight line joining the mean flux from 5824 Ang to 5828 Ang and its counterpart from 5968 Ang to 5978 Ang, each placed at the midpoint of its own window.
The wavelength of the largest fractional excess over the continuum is 5920.5 Ang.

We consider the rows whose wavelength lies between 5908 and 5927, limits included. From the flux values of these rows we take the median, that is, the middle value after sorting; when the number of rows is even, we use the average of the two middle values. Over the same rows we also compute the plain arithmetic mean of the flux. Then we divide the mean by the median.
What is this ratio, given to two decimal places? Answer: 0.99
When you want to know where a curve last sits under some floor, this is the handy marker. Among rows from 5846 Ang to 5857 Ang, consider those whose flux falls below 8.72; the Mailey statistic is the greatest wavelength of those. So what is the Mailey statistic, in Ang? 5856.0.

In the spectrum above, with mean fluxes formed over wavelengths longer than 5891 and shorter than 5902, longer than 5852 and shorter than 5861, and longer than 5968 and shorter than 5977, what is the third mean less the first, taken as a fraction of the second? 0.165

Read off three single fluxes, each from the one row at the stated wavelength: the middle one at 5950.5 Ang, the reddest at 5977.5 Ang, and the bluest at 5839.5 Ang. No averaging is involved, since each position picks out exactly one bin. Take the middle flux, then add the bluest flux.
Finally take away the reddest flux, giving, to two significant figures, 9.4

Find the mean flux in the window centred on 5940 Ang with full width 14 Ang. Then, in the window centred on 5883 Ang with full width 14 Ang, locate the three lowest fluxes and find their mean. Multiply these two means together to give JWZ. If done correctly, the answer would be 64.5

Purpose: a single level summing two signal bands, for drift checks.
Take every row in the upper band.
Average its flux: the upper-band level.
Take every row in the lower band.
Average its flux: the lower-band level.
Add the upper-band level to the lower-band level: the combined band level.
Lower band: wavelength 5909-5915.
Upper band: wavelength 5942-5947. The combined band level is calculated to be 17.4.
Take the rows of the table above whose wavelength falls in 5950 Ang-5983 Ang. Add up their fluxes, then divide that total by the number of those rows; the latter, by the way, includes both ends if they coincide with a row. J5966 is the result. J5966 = 8.73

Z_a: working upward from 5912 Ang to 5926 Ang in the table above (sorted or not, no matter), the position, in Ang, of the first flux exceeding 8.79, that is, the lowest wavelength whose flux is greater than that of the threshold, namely 5919.0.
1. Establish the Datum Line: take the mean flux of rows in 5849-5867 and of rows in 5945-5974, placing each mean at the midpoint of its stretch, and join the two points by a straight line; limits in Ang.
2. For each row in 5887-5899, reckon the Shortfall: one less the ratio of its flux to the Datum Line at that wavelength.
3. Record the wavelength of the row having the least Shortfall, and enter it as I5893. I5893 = 5887.5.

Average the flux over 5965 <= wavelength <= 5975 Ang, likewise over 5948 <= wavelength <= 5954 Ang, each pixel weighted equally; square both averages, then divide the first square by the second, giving 1.04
